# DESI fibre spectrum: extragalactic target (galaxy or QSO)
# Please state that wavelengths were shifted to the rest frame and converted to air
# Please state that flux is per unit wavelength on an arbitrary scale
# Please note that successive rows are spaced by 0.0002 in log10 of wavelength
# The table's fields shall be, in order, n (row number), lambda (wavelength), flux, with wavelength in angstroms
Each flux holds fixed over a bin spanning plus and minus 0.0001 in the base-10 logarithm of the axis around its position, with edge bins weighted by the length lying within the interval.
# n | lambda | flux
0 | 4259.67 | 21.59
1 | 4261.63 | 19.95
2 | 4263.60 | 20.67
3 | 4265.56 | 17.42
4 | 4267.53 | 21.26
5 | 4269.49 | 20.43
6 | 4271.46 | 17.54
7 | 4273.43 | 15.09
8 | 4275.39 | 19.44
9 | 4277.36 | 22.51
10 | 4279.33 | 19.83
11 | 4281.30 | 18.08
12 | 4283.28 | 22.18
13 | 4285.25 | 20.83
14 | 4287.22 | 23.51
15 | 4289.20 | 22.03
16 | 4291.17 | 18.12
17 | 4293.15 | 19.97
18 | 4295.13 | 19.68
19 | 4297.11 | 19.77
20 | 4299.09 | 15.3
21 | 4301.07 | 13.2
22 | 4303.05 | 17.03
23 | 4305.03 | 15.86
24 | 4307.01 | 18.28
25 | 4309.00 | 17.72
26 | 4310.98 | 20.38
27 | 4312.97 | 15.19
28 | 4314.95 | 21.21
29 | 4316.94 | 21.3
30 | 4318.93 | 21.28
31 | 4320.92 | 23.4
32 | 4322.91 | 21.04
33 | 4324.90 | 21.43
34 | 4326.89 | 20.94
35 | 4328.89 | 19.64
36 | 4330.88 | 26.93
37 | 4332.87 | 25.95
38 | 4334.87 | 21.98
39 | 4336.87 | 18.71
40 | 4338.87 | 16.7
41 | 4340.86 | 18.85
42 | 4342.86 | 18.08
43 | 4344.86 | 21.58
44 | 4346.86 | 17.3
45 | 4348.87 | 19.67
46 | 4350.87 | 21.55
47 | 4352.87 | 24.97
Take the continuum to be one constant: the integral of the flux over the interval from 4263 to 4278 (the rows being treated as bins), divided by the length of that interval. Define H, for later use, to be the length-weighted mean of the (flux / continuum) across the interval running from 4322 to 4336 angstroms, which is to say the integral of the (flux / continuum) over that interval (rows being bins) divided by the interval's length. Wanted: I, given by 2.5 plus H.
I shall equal 3.67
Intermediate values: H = 1.17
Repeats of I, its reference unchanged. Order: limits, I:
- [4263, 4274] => 3.48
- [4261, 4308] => 3.49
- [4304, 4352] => 3.55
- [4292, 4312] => 3.42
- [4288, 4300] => 3.50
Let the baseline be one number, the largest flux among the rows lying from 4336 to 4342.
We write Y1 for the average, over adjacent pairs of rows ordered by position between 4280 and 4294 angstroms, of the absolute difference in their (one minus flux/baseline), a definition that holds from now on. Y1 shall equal 0.136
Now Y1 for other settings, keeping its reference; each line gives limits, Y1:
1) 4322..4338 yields 0.134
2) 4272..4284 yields 0.169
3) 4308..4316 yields 0.245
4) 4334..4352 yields 0.134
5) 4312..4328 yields 0.087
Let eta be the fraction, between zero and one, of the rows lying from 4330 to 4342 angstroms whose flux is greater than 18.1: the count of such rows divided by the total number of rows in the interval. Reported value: 0.8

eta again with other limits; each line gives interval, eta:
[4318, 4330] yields 1.0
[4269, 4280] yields 0.7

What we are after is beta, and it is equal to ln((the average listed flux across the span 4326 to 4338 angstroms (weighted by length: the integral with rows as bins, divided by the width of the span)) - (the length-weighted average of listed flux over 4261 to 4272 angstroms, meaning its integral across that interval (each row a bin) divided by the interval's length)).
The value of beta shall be 1.0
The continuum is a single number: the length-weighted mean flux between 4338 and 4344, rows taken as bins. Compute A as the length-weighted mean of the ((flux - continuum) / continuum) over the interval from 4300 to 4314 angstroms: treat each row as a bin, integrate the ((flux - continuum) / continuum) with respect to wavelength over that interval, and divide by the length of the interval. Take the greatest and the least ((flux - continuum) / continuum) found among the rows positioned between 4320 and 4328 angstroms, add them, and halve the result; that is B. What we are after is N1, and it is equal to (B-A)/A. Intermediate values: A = -0.07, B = 0.23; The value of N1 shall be -4.5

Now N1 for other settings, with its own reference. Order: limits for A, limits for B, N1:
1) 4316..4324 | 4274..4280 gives -0.2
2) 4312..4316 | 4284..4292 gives 10.4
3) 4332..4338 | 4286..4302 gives -0.9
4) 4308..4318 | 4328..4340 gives 2.3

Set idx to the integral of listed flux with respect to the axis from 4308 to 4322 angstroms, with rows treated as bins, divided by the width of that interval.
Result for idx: 20.1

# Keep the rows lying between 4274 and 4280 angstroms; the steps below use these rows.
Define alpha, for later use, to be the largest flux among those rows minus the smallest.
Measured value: 3.1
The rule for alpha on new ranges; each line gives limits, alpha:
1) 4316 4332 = 7.3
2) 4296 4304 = 6.6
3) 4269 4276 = 5.3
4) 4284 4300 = 8.2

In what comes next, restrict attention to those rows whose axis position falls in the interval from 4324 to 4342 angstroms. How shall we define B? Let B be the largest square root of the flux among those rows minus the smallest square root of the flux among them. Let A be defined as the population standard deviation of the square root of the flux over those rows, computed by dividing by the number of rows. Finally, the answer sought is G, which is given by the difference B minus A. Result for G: 0.764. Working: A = 0.339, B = 1.10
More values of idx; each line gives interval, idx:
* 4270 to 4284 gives 19.2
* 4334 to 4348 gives 19.0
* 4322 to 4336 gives 22.5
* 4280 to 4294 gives 20.7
